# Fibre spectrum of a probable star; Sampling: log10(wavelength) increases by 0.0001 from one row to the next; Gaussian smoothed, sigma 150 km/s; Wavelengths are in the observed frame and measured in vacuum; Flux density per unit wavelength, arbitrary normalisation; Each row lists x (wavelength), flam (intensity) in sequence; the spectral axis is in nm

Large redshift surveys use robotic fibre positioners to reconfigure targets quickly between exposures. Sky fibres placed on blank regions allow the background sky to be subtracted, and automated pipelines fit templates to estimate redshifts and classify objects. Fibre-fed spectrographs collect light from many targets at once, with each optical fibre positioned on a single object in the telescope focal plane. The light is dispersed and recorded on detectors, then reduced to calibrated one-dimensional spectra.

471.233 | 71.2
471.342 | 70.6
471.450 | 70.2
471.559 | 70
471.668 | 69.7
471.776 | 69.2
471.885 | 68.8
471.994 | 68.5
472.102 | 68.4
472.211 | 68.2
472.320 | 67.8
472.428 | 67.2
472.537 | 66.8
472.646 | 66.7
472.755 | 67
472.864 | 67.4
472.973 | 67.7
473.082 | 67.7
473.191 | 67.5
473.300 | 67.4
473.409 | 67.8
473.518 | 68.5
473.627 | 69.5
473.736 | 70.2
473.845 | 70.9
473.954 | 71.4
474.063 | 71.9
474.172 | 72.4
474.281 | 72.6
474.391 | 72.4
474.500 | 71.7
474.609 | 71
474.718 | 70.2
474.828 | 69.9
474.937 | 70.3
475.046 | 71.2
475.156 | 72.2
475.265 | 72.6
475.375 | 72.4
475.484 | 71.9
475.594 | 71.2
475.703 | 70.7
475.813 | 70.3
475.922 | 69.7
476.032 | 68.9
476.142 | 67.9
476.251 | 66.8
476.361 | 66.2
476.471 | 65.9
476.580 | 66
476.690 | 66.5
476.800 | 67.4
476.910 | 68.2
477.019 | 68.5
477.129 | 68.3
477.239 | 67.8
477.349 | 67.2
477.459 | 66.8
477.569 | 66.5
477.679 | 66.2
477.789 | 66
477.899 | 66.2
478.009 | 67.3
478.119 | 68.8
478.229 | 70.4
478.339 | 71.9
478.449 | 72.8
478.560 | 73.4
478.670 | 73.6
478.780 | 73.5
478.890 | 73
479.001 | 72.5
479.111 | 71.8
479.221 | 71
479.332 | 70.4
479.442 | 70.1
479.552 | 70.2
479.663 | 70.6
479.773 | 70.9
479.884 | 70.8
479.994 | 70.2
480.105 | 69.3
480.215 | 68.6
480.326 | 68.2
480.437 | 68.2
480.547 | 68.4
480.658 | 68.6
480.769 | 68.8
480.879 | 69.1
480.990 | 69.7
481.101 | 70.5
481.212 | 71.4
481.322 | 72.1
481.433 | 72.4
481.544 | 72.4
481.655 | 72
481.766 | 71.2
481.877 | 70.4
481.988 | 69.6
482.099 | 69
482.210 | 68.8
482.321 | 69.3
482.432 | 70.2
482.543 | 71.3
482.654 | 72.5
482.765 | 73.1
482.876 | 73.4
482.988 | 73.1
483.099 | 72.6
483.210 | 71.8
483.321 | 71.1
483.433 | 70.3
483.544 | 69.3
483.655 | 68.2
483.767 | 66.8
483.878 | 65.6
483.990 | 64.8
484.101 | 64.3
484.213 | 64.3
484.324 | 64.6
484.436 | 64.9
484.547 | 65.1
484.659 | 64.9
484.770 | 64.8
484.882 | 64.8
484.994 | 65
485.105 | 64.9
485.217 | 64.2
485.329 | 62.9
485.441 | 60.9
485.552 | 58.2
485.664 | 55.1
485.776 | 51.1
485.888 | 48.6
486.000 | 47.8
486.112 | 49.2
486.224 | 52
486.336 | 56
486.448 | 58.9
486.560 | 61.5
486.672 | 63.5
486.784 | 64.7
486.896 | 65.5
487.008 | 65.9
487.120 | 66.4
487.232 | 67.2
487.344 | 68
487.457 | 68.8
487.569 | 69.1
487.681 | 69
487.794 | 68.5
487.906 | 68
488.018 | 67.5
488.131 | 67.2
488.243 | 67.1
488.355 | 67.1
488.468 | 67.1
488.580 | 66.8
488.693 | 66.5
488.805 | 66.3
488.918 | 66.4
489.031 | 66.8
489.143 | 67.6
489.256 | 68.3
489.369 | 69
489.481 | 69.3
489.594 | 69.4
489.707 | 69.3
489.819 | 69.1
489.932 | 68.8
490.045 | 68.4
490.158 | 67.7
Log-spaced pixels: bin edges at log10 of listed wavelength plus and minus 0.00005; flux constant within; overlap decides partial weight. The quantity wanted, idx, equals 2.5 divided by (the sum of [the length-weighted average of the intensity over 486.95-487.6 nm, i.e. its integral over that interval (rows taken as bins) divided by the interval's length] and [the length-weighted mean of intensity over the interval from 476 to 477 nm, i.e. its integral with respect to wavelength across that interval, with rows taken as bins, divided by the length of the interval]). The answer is 0.0186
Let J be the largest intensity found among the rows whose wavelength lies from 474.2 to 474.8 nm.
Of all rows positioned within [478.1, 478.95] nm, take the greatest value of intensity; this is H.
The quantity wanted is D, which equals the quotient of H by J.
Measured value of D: 1.01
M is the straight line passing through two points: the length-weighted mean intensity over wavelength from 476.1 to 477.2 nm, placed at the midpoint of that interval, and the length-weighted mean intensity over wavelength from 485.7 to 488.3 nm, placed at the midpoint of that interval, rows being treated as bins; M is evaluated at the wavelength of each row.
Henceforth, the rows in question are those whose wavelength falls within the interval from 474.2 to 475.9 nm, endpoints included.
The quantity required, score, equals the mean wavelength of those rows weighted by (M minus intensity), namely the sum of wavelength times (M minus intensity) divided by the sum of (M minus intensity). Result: 475.05 nm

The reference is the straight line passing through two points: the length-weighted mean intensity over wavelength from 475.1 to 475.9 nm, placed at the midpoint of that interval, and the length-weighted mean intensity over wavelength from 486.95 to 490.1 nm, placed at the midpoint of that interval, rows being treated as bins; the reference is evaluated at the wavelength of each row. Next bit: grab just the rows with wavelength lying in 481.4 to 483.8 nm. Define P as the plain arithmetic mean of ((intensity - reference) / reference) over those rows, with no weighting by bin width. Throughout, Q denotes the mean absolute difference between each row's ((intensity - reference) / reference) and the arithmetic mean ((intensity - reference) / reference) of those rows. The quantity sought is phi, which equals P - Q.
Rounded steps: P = 0.02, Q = 0.021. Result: 0.00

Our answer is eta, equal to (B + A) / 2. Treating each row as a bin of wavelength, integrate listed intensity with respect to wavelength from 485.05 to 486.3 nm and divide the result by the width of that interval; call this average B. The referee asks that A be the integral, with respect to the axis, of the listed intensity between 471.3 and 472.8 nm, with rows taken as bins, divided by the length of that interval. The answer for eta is 62.2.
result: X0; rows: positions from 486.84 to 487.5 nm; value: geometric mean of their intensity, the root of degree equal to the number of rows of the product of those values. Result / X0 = 67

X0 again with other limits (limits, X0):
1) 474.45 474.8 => 71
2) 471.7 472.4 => 68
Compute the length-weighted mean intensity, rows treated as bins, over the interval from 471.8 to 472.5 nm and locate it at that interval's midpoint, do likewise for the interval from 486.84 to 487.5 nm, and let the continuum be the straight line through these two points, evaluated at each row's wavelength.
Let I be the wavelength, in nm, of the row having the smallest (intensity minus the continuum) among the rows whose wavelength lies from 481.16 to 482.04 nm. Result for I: 481.988 nm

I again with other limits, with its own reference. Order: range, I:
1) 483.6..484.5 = 484.101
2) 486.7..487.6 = 486.784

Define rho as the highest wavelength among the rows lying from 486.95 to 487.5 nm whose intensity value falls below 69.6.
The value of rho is 487.457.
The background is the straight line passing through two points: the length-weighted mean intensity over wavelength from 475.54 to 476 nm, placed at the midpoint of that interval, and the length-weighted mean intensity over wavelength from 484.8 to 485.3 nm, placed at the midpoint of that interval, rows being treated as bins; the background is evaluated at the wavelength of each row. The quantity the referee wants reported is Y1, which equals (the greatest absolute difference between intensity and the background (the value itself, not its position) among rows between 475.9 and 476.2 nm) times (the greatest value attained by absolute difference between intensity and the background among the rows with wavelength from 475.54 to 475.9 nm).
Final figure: 2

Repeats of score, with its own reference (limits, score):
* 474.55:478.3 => 475.72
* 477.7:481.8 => 479.97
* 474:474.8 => 474.36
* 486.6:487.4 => 487.10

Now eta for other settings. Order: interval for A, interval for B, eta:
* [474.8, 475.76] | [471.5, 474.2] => 70.1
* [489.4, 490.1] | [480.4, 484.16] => 69.6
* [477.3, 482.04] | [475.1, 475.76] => 70.9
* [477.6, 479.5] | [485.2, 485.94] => 63.7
